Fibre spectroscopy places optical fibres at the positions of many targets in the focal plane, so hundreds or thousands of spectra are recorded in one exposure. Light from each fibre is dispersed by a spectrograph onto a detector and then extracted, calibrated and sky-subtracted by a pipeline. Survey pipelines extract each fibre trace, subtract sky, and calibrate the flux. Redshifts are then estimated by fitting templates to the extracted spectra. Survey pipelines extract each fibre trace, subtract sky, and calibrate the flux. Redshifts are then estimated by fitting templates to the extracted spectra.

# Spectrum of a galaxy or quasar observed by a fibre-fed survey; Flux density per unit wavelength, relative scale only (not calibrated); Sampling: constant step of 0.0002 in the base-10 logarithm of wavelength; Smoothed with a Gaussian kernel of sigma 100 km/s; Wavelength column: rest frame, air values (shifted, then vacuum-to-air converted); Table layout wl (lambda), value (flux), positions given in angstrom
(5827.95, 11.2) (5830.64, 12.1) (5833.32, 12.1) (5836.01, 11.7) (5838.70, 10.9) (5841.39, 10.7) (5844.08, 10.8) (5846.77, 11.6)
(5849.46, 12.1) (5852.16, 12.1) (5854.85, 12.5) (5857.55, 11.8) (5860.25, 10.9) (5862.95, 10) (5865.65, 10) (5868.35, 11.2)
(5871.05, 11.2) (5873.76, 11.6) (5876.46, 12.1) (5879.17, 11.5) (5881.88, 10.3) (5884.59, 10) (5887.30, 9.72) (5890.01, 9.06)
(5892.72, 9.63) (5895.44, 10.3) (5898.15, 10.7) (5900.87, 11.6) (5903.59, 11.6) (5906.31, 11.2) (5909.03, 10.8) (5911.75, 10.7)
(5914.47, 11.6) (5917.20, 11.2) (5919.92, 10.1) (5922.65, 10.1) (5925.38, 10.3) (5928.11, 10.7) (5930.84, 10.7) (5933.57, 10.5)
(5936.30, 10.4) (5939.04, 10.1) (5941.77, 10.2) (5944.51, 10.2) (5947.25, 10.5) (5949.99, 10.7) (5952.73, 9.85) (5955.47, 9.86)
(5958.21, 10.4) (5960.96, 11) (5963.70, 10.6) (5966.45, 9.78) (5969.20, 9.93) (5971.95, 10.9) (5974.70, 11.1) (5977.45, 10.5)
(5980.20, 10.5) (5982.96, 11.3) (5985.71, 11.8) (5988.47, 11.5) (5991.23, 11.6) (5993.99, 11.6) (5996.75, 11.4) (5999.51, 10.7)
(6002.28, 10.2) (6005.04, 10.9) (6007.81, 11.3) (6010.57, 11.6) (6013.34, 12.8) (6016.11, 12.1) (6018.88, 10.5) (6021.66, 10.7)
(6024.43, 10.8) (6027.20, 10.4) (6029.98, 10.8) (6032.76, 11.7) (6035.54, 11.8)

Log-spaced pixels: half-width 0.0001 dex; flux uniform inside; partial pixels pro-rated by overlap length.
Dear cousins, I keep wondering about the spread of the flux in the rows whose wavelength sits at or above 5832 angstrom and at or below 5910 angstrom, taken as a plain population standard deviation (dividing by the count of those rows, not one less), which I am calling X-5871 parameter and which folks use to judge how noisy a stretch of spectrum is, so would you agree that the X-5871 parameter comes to 0.9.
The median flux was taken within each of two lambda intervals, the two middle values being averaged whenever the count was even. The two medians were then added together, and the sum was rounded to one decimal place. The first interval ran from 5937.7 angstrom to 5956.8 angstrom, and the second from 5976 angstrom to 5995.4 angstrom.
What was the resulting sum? 21.7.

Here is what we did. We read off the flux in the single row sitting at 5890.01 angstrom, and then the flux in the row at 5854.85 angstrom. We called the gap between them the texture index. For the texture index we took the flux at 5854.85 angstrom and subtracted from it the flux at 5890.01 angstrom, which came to 3.4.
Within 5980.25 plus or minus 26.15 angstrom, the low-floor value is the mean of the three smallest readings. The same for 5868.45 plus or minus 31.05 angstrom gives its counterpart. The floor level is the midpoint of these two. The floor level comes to 9.66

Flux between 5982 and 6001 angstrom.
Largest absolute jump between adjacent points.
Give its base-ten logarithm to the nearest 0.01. -0.15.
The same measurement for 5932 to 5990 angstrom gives -0.01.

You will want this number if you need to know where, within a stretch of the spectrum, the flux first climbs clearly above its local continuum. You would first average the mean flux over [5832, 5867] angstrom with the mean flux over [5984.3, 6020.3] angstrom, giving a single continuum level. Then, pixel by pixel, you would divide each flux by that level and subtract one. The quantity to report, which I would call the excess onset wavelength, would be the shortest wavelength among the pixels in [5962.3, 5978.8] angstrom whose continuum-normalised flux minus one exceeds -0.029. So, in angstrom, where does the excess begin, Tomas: 5974.70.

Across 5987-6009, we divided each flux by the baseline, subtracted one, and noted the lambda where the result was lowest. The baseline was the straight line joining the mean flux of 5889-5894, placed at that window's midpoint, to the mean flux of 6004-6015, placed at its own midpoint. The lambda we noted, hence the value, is 6002.28 angstrom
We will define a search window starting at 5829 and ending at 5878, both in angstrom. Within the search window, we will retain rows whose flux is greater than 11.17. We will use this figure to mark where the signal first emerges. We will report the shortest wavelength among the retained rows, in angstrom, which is 5830.64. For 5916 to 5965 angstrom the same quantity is 5917.20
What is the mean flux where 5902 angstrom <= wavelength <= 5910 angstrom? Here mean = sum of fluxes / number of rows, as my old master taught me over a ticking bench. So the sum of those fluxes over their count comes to 11.2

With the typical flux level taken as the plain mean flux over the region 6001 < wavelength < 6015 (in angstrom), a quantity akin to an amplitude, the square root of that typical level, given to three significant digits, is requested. 3.37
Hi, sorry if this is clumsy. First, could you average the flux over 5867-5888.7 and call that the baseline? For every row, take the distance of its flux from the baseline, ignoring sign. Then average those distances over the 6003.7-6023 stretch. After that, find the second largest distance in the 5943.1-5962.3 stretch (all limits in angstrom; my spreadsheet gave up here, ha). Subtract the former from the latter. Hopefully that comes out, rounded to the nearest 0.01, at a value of 0.41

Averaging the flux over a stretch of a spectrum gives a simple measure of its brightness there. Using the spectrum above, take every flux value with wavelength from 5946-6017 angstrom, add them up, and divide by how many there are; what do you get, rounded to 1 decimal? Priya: 10.9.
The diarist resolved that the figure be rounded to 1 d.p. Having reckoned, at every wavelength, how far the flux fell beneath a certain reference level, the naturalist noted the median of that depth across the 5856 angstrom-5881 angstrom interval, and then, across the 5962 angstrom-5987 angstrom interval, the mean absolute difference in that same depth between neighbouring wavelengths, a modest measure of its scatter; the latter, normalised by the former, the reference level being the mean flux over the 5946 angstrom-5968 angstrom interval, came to -0.6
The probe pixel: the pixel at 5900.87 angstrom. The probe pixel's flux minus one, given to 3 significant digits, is 10.6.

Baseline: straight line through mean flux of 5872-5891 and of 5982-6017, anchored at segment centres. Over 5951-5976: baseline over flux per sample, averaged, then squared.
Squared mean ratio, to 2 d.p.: 1.17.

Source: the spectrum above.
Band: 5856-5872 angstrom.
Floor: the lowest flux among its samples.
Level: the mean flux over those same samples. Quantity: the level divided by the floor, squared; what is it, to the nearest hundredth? 1.18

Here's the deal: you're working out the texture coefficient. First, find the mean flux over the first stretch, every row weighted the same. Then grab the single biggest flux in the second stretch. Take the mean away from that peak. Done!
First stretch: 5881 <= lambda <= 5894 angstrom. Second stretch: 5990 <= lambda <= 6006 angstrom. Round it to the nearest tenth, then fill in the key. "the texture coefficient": 1.9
